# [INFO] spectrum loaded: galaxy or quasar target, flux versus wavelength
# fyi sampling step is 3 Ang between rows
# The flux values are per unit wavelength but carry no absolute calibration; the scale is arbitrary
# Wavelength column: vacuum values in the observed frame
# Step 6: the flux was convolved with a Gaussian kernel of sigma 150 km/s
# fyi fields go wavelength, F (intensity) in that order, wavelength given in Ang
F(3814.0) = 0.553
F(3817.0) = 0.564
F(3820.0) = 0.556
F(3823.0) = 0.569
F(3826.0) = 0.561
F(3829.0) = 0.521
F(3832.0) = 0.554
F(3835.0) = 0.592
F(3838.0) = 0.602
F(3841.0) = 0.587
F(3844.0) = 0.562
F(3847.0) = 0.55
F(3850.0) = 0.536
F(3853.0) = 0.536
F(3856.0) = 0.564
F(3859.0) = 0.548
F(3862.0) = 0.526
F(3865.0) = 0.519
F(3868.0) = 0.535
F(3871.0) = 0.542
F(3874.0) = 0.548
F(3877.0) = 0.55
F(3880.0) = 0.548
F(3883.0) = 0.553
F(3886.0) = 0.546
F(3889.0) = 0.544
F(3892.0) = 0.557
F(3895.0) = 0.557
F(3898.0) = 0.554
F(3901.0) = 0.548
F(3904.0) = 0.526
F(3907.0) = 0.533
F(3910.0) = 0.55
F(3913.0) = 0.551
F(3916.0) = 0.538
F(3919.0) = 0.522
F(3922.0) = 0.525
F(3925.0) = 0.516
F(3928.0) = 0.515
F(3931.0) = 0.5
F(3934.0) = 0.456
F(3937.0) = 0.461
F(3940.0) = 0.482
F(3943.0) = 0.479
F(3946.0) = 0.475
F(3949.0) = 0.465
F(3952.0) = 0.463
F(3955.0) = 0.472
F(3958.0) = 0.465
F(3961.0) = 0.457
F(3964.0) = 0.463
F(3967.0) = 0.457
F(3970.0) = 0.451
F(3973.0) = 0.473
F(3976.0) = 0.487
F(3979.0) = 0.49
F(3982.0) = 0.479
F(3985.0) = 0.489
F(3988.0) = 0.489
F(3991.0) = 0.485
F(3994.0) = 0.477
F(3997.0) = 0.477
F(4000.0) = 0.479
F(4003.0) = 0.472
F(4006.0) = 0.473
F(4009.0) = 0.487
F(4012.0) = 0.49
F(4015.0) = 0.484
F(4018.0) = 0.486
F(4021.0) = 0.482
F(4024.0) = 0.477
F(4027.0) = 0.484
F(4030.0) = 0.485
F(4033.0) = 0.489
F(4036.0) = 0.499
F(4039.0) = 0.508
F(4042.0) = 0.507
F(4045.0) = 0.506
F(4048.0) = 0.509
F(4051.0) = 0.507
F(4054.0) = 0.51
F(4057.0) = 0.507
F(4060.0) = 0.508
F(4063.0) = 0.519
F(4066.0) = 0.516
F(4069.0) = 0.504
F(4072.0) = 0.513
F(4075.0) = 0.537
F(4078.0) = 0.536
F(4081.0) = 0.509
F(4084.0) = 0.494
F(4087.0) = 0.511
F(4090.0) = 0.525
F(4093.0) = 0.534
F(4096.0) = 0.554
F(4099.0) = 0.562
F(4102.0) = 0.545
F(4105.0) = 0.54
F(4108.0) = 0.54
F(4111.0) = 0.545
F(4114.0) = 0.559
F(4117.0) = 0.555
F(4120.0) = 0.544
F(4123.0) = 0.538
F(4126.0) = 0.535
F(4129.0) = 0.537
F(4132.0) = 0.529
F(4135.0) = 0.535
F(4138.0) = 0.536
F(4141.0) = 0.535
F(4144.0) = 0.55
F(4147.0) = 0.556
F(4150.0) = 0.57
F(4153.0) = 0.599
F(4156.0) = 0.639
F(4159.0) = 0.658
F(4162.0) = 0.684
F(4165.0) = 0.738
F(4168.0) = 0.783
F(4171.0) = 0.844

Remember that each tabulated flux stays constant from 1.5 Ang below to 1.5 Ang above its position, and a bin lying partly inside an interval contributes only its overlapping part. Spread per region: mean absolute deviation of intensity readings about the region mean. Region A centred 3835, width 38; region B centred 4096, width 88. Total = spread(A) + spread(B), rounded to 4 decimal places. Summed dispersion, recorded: 0.0322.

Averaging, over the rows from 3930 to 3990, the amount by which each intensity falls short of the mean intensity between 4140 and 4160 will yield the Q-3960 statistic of 0.11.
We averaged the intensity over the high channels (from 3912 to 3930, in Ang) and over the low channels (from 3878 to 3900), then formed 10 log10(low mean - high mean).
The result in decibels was -16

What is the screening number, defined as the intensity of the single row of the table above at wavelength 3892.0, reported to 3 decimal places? 0.557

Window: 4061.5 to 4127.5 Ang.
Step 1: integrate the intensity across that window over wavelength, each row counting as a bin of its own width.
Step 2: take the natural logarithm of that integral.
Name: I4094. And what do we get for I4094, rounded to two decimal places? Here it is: 3.56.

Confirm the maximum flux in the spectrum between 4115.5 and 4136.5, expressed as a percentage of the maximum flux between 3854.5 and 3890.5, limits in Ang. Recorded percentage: 98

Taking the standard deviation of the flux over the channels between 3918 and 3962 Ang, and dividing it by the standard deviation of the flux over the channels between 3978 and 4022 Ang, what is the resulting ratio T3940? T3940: 4.10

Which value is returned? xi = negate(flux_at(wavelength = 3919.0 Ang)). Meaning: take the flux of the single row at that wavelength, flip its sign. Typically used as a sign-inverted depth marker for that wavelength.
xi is -0.522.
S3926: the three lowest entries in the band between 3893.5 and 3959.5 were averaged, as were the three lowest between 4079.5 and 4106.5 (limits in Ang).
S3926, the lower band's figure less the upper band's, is -0.04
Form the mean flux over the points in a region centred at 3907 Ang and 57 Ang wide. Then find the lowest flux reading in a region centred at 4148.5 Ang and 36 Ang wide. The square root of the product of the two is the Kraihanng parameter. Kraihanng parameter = 0.53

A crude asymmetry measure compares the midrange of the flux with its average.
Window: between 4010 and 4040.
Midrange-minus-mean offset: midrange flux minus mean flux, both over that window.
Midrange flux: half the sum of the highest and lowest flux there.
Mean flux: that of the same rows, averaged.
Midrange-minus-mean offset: 0.004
